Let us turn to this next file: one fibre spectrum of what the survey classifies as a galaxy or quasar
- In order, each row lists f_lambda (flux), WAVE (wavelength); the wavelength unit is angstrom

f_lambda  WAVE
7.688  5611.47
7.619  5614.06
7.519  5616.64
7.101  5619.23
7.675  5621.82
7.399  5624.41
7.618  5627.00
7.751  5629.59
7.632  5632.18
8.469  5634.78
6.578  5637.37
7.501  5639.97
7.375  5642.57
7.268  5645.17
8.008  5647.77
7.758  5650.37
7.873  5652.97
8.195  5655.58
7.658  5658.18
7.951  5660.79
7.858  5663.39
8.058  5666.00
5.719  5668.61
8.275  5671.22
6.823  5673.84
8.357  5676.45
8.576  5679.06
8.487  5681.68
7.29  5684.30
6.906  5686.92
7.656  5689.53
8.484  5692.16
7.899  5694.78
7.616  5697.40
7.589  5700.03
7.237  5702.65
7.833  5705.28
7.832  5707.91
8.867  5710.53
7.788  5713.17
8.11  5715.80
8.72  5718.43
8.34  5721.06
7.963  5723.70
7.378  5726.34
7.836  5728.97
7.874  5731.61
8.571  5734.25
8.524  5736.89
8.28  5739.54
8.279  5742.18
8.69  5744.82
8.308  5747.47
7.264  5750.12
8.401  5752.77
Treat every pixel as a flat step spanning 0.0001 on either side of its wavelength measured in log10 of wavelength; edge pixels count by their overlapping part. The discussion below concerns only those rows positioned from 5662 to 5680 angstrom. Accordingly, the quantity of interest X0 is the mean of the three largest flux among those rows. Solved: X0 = 8.40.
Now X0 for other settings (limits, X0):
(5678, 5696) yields 8.52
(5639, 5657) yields 8.03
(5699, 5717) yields 8.27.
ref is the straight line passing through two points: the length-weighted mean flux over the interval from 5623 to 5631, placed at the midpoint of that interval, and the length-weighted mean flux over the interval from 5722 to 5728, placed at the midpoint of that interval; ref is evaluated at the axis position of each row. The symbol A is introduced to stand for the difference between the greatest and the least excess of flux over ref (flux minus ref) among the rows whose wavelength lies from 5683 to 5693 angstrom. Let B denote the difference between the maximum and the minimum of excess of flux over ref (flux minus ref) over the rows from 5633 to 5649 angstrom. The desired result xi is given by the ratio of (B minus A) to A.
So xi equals 0.2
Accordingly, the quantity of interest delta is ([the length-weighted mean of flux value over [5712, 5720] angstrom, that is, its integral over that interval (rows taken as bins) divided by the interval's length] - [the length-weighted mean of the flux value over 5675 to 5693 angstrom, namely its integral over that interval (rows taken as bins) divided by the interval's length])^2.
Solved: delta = 0.08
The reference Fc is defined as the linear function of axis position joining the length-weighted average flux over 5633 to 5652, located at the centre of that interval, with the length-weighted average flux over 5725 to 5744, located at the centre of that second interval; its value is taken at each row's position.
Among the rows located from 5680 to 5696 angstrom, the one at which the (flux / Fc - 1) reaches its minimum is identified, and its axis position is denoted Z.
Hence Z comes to 5686.92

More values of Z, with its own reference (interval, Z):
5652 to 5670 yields 5668.61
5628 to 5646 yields 5637.37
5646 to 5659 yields 5658.18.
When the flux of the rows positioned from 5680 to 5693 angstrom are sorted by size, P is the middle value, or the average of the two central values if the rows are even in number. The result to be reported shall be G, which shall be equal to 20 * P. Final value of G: 153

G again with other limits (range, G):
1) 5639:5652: 150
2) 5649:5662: 157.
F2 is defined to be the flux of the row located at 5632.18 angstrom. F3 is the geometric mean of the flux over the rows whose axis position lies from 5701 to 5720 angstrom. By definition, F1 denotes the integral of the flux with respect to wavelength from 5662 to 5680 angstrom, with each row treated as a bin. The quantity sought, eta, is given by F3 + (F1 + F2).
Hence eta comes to 153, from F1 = 138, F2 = 7.632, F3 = 8.0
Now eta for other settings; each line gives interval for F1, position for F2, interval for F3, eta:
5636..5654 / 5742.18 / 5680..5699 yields 151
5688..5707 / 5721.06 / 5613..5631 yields 163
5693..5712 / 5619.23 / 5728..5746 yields 165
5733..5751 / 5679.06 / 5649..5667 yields 166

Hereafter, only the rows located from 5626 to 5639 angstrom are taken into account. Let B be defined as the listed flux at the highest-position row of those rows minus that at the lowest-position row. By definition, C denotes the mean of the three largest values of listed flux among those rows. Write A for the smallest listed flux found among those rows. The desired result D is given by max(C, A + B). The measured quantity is 8.0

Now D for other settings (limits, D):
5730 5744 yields 8.5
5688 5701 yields 8.0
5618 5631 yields 7.8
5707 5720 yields 8.7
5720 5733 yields 8.1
